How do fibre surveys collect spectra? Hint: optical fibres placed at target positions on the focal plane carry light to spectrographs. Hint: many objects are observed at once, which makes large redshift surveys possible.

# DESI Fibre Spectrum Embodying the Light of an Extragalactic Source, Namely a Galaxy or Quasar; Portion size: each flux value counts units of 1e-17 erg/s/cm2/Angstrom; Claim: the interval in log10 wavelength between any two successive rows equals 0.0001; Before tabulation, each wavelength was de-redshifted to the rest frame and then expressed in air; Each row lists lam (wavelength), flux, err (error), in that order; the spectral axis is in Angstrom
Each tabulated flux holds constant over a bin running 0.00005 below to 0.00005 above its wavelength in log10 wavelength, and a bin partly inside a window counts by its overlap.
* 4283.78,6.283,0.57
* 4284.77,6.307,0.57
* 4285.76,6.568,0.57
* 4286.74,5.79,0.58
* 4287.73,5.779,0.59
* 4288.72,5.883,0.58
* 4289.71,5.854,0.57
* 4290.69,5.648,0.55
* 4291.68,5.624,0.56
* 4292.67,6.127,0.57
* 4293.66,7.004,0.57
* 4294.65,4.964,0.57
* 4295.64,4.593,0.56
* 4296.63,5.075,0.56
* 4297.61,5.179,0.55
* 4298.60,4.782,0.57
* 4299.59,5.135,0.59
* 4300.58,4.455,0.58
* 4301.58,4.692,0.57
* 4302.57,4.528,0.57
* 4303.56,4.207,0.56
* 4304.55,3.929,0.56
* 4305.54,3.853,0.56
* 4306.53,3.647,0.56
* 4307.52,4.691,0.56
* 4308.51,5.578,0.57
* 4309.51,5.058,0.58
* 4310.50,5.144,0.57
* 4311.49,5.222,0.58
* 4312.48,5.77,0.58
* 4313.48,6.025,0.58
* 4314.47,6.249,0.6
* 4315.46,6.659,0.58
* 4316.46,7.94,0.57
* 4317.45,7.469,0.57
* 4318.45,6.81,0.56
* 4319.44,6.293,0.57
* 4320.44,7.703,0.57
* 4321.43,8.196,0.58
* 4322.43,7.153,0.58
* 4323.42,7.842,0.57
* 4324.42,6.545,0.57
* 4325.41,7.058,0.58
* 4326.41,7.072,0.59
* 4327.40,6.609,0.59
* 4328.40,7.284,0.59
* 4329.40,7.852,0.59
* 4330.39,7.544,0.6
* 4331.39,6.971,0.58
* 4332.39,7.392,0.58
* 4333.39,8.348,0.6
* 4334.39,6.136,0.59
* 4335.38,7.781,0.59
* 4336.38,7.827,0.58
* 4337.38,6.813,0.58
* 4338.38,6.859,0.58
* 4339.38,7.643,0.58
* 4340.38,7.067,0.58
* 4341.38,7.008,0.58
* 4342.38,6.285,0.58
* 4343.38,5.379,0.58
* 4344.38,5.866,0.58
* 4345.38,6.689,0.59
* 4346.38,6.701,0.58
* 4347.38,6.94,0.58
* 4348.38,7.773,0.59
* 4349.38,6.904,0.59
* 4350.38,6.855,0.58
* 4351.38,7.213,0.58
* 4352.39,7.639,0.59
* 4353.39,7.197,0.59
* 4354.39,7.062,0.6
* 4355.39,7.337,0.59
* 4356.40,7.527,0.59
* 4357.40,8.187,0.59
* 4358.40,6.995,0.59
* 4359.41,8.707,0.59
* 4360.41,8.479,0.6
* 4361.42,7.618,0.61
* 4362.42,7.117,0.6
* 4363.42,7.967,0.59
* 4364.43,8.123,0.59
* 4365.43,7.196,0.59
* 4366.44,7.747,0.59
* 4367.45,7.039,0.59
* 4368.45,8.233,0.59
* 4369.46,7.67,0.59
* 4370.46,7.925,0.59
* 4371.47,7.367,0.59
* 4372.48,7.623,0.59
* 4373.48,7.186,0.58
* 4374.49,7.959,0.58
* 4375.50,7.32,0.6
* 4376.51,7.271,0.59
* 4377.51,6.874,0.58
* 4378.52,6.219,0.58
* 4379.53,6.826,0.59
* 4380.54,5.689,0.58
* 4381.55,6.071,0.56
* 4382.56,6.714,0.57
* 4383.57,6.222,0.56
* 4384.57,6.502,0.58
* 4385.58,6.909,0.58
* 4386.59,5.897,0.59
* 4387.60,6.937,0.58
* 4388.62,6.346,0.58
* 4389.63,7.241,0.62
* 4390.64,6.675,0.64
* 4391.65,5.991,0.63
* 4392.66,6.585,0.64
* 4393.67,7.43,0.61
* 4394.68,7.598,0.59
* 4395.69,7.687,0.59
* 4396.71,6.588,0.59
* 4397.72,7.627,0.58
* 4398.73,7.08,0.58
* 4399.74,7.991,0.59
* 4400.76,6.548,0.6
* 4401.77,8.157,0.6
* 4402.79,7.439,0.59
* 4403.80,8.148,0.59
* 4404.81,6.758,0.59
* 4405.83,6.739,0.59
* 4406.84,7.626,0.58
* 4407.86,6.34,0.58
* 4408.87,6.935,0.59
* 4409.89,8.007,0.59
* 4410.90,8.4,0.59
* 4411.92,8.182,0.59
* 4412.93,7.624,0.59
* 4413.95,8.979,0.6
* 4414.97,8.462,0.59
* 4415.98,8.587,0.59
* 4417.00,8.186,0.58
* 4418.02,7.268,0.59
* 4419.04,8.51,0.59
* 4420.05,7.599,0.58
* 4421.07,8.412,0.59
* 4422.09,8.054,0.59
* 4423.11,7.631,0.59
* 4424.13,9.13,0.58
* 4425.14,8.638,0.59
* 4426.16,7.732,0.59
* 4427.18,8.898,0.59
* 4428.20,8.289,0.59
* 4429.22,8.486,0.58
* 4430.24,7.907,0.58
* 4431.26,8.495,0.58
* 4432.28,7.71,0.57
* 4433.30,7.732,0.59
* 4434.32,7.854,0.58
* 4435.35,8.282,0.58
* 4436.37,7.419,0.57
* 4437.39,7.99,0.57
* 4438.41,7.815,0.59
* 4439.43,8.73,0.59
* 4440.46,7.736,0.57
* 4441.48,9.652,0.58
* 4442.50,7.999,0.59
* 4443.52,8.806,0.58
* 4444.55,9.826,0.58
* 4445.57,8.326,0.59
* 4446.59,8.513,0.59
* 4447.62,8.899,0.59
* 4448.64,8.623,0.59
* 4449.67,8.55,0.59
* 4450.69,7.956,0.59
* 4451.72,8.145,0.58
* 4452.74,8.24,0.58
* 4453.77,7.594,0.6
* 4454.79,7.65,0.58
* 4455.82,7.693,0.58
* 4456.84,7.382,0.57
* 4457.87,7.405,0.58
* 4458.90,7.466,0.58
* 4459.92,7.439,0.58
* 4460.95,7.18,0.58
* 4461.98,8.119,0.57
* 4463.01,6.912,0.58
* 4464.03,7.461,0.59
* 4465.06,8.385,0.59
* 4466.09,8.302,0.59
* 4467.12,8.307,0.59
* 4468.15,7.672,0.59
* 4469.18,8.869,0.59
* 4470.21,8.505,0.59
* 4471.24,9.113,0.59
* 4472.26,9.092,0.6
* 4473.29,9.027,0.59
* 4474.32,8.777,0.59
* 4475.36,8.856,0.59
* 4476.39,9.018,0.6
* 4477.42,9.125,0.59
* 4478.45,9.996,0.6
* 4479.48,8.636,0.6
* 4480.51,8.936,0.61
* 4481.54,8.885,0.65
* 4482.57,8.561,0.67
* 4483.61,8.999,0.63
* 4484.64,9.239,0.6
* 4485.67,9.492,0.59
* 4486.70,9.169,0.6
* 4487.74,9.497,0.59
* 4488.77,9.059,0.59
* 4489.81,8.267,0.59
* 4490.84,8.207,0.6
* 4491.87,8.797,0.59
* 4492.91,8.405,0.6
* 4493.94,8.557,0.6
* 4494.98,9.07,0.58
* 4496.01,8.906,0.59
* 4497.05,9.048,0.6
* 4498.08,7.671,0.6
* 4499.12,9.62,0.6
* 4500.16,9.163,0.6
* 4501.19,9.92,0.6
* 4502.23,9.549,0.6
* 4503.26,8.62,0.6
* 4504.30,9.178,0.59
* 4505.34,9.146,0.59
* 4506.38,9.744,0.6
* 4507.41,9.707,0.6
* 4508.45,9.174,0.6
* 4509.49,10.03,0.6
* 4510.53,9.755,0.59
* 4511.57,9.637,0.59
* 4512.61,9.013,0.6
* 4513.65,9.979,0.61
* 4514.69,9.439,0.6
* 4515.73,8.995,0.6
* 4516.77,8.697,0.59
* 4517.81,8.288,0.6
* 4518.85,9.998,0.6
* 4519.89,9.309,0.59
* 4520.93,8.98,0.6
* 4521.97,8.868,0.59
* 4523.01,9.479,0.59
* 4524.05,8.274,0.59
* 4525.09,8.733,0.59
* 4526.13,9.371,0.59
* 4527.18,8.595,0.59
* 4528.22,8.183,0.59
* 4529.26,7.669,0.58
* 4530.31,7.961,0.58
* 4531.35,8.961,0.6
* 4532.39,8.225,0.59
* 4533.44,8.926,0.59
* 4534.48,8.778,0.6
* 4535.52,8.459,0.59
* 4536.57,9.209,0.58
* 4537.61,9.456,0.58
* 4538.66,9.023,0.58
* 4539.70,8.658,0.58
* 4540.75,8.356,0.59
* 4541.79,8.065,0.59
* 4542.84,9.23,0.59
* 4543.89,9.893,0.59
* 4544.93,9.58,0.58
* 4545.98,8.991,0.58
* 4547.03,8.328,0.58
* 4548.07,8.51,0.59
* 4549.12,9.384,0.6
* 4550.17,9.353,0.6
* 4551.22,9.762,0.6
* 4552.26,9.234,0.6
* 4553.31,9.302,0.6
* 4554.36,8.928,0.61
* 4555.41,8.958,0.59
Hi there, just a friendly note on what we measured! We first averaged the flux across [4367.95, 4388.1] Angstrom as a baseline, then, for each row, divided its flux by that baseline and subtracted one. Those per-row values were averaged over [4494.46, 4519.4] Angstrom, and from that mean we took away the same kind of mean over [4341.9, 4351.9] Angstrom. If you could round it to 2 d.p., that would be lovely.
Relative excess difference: 0.37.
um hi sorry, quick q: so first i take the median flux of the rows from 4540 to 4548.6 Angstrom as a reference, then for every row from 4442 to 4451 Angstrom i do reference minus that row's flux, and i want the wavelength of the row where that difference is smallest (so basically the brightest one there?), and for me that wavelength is 4444.55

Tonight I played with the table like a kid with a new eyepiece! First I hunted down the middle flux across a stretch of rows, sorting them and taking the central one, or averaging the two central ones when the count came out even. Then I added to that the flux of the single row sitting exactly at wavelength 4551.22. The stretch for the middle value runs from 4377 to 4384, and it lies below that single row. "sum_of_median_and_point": 15.98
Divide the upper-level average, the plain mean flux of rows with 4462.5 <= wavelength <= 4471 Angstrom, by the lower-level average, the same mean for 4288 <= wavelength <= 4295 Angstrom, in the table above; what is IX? 1.37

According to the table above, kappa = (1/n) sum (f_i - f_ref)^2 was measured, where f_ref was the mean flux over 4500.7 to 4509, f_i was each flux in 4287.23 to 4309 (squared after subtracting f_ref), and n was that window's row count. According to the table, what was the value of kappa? 19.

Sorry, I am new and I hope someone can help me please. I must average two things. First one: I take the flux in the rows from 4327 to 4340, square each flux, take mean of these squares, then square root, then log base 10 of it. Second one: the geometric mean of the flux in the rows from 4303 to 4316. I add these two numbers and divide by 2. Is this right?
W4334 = 2.9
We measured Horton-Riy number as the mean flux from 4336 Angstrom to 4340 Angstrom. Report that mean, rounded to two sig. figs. 7.3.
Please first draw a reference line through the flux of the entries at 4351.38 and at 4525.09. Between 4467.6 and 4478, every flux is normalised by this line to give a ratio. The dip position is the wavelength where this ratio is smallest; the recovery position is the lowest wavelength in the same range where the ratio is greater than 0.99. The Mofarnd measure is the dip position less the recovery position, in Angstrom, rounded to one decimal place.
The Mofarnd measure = -1.0 Angstrom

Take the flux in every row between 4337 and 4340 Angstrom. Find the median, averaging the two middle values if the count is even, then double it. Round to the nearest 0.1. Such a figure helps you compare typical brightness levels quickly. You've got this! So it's 13.7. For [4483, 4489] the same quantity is 18.4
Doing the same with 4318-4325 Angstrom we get 14.3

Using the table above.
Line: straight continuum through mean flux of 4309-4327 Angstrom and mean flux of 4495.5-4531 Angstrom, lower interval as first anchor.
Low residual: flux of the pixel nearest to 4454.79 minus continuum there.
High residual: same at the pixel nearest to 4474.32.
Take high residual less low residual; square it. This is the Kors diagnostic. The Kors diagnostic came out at 0.79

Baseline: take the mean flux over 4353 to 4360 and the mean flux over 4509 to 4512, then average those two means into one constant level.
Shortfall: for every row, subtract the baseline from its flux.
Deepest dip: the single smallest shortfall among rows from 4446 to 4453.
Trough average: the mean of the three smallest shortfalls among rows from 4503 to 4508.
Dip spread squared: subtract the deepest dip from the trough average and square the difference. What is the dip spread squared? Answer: 1.1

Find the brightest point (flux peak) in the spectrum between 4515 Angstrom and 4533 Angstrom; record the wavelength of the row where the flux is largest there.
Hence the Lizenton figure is 4518.85 Angstrom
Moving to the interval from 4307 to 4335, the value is 4333.39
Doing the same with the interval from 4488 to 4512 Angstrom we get 4509.49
